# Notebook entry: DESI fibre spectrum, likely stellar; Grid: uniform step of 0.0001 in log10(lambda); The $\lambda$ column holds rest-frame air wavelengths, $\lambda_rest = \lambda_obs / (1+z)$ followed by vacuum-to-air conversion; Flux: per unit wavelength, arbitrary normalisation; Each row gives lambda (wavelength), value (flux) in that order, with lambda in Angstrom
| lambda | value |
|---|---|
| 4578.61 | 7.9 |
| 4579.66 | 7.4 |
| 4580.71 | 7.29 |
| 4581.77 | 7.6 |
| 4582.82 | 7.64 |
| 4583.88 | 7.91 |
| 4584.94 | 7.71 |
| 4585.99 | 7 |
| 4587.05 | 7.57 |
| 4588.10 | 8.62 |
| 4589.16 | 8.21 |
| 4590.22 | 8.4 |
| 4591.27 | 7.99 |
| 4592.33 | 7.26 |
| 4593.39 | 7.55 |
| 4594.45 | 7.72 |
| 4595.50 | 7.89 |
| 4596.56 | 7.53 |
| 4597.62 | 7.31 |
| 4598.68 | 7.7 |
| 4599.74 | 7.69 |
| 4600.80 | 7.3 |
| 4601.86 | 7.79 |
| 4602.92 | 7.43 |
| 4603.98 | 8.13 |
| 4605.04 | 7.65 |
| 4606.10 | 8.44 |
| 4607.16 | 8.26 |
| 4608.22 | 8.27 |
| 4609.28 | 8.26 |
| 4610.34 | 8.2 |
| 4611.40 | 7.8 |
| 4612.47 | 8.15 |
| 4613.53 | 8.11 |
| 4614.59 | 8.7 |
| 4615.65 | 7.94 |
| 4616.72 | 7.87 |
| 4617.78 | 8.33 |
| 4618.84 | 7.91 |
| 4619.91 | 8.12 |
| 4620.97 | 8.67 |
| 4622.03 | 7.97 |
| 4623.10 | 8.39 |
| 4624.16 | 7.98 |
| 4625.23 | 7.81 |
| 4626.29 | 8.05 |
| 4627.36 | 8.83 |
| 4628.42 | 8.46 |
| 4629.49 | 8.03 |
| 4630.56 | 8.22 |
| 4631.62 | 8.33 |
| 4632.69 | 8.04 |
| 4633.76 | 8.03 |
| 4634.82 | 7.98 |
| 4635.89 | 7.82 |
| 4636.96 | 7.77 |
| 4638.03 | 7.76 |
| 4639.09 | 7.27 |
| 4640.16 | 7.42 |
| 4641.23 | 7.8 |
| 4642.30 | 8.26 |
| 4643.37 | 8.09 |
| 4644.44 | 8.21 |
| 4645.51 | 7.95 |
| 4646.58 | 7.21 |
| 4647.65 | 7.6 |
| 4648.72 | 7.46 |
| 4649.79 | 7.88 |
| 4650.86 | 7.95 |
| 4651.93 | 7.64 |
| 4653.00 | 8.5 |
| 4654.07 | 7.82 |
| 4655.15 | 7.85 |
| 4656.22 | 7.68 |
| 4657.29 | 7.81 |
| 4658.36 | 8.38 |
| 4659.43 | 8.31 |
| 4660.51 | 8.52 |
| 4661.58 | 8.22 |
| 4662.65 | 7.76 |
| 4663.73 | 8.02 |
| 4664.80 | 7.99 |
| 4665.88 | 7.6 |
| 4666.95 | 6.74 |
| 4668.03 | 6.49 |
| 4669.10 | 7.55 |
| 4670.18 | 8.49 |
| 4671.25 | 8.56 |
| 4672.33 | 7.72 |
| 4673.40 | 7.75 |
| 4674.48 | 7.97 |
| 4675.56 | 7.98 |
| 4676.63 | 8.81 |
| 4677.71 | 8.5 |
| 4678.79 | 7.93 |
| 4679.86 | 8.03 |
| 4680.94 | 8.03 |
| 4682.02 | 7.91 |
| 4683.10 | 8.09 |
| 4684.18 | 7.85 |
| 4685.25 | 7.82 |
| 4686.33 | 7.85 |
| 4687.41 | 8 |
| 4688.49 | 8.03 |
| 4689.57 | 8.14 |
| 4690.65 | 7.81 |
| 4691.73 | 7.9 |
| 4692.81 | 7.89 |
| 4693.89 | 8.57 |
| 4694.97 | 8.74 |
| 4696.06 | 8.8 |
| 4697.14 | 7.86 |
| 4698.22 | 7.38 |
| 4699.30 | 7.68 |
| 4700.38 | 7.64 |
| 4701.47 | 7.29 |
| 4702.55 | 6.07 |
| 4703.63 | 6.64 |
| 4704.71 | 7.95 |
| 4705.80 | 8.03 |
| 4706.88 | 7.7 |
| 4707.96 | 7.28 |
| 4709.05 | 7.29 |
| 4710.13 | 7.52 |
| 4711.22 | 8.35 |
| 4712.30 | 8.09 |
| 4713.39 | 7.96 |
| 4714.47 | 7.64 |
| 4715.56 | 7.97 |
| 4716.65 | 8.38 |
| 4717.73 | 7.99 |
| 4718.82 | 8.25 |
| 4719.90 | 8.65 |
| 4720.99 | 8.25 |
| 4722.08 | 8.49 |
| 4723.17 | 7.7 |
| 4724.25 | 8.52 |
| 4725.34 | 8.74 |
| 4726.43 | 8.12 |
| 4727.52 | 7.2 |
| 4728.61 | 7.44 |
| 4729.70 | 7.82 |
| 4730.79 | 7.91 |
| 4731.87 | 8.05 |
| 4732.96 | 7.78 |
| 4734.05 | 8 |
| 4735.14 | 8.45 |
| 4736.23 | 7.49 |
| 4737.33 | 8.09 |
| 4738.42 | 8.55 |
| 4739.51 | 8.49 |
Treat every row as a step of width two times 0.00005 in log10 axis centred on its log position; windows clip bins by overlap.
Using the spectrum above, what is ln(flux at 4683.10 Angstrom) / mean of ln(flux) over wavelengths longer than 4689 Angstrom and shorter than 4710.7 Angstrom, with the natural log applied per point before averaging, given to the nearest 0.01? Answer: 1.03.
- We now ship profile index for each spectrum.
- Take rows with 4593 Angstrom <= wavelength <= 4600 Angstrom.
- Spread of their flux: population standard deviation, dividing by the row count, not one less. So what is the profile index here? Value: 0.17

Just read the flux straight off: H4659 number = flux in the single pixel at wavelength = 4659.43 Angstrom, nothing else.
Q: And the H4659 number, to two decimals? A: 8.31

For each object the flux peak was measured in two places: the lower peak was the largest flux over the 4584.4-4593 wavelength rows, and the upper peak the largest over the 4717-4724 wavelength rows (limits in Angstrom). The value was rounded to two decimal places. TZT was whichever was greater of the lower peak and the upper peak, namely 8.65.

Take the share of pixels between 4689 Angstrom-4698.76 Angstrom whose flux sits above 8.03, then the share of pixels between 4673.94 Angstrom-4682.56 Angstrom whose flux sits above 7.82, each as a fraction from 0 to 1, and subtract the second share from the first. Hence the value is -0.56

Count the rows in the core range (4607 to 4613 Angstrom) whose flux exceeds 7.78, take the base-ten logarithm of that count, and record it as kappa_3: 0.78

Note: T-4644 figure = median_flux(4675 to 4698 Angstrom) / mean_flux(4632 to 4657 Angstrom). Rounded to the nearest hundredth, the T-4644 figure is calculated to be 1.02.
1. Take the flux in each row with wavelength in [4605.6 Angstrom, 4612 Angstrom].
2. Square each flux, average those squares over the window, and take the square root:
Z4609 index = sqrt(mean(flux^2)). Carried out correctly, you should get 8.21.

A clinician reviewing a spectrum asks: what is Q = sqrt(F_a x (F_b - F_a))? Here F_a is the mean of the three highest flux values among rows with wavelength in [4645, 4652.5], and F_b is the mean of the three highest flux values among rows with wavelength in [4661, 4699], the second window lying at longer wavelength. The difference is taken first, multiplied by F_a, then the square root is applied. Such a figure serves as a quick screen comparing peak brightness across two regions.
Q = 2.6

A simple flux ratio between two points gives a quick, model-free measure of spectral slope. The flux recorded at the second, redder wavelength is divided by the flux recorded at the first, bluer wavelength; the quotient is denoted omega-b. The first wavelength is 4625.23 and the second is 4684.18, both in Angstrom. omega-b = 1.01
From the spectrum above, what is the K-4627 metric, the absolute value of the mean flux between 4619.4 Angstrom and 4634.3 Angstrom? 8.21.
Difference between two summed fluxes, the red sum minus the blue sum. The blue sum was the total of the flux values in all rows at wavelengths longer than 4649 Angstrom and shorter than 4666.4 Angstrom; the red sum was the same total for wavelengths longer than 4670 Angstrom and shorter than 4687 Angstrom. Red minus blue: 1.4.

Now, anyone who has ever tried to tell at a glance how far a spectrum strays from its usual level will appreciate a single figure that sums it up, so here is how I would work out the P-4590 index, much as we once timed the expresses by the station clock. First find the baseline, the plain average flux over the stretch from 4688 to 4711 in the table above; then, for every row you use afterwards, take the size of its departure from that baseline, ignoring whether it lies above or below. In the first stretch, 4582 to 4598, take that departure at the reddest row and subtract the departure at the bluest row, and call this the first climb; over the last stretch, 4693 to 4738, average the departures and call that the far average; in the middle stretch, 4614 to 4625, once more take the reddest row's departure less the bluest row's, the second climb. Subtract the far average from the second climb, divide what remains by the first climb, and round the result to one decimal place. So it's -3.6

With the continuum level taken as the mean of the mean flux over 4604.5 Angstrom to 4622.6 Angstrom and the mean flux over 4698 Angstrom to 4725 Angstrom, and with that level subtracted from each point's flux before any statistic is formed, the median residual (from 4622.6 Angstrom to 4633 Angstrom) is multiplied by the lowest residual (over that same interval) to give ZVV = -0.026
